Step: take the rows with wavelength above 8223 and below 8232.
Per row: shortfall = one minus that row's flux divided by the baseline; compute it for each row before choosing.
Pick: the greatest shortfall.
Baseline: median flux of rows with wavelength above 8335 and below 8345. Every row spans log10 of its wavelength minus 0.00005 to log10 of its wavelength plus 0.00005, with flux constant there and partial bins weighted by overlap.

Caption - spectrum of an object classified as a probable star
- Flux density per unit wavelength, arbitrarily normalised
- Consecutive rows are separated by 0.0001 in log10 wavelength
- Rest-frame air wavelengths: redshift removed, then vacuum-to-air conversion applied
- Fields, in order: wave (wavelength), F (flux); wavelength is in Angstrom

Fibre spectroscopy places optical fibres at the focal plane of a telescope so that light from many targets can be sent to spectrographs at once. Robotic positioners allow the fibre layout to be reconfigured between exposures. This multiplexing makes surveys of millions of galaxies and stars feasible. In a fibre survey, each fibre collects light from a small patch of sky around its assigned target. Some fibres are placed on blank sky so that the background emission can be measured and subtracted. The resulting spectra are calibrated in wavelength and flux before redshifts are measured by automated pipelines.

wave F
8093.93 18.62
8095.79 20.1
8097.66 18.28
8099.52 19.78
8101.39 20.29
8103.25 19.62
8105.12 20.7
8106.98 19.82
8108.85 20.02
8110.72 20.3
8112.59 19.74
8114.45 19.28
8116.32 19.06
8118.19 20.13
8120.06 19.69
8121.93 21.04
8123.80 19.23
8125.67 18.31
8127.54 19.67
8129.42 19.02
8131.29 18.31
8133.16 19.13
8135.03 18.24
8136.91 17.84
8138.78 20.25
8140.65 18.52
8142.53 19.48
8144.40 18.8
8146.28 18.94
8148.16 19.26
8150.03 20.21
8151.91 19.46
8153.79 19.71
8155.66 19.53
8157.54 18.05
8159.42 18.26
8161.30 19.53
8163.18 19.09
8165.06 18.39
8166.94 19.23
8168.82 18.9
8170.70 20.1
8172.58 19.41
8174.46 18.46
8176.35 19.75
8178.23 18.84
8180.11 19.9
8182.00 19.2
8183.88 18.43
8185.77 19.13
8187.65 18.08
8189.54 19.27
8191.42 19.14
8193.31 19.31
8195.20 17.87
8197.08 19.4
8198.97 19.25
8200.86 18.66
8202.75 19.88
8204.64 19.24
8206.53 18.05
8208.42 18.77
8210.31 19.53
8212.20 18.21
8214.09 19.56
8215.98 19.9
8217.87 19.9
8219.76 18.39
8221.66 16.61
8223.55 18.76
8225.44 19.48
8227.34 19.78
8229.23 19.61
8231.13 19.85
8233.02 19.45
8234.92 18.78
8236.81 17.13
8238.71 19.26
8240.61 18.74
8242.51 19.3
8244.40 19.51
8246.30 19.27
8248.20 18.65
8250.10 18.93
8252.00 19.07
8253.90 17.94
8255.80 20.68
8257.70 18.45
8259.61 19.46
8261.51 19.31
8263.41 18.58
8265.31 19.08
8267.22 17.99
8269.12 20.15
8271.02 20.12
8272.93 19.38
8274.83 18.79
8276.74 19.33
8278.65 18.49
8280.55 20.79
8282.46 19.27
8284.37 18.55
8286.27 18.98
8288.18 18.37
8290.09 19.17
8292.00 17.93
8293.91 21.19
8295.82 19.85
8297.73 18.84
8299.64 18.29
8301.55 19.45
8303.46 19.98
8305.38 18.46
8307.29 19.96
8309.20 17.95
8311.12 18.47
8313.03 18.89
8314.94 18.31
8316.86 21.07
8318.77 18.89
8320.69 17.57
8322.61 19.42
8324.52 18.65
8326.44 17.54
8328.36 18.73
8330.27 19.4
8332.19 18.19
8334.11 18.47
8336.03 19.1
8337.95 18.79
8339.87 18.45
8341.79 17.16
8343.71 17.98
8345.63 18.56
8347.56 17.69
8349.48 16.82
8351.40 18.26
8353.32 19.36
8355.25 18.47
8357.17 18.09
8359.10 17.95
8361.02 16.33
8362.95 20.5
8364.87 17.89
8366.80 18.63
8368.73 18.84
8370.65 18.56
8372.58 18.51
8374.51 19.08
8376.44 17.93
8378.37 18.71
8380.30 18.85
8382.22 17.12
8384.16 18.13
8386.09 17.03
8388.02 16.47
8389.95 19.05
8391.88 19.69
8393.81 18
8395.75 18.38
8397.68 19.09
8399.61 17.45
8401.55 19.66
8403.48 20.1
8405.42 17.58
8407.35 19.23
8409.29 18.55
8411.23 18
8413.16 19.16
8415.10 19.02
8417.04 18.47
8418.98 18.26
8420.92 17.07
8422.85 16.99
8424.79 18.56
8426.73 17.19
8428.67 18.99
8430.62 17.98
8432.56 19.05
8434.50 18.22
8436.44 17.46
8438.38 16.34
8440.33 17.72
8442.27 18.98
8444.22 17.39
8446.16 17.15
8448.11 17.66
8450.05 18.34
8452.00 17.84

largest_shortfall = -0.02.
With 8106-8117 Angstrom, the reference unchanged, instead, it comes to -0.03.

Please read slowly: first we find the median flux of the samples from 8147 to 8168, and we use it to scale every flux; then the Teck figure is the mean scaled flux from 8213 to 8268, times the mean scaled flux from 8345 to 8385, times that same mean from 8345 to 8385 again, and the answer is 0.891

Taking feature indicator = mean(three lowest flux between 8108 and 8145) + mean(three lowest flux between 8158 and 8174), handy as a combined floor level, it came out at 36.6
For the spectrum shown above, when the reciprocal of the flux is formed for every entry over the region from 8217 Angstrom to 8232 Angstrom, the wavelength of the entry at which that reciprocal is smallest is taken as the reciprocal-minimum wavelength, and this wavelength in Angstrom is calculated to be 8217.87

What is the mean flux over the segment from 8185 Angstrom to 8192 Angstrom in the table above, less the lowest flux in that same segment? 0.82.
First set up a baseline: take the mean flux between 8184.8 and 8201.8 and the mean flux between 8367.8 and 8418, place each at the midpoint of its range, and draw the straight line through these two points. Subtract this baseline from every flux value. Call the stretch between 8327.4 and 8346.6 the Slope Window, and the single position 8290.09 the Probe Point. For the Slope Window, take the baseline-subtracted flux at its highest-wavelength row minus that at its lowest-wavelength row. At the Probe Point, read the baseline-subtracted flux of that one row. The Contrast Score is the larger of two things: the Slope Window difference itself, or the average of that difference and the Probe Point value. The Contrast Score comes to 0.17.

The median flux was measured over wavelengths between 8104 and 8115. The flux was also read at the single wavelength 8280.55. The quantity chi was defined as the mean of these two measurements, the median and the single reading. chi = 20.4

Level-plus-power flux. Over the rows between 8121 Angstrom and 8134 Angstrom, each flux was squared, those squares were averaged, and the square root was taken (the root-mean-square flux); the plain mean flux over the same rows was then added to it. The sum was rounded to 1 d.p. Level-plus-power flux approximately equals 38.5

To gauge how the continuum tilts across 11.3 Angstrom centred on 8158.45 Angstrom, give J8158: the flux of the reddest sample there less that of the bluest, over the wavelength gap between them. -0.1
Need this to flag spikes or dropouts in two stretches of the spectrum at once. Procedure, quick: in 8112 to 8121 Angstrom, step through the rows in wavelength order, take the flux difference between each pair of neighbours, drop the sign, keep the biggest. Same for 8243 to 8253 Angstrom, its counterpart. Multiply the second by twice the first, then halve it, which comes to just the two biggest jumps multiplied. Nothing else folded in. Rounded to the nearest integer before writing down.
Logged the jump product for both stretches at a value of 1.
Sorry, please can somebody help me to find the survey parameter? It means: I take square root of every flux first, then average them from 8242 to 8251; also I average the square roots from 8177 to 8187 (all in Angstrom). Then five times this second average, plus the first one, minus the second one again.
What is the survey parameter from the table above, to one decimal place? 21.9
